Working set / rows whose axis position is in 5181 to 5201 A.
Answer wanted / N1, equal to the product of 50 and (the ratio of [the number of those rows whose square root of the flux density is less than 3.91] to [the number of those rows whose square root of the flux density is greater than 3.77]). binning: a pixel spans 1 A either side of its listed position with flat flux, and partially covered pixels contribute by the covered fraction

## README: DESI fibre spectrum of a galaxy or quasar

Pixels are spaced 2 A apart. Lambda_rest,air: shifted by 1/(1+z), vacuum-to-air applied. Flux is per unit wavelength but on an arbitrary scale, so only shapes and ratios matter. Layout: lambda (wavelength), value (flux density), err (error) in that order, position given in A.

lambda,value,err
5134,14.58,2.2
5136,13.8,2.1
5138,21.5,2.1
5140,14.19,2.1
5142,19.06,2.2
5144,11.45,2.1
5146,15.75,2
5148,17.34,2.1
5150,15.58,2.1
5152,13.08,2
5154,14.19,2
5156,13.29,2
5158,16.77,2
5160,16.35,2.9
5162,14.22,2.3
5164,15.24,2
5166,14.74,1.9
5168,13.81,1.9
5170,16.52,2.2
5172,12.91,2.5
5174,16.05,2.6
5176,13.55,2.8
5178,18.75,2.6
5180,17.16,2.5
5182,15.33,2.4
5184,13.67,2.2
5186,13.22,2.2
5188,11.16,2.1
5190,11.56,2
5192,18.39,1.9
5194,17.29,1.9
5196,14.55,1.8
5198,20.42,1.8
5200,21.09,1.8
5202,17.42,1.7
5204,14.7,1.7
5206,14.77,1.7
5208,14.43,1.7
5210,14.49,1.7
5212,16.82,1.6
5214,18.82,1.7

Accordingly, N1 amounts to 41.7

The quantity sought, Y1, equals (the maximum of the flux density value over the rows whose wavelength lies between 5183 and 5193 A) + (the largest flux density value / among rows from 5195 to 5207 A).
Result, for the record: 39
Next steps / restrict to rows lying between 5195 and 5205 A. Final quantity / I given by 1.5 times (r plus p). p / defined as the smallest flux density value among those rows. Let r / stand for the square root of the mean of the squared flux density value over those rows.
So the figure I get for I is 48.6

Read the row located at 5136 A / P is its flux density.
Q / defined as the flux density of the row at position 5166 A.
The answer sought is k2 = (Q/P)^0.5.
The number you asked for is 1.03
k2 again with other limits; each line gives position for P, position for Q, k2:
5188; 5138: 1.39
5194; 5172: 0.86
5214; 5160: 0.93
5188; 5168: 1.11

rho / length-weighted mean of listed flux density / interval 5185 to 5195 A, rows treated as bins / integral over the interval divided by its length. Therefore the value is 14.3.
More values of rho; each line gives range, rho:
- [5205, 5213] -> 15.1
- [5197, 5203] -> 19.6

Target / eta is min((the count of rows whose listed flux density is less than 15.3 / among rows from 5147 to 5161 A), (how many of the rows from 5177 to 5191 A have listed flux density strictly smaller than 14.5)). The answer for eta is 3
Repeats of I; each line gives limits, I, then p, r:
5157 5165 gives 44.8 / 14.22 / 15.7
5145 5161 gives 42.7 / 13.08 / 15.4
